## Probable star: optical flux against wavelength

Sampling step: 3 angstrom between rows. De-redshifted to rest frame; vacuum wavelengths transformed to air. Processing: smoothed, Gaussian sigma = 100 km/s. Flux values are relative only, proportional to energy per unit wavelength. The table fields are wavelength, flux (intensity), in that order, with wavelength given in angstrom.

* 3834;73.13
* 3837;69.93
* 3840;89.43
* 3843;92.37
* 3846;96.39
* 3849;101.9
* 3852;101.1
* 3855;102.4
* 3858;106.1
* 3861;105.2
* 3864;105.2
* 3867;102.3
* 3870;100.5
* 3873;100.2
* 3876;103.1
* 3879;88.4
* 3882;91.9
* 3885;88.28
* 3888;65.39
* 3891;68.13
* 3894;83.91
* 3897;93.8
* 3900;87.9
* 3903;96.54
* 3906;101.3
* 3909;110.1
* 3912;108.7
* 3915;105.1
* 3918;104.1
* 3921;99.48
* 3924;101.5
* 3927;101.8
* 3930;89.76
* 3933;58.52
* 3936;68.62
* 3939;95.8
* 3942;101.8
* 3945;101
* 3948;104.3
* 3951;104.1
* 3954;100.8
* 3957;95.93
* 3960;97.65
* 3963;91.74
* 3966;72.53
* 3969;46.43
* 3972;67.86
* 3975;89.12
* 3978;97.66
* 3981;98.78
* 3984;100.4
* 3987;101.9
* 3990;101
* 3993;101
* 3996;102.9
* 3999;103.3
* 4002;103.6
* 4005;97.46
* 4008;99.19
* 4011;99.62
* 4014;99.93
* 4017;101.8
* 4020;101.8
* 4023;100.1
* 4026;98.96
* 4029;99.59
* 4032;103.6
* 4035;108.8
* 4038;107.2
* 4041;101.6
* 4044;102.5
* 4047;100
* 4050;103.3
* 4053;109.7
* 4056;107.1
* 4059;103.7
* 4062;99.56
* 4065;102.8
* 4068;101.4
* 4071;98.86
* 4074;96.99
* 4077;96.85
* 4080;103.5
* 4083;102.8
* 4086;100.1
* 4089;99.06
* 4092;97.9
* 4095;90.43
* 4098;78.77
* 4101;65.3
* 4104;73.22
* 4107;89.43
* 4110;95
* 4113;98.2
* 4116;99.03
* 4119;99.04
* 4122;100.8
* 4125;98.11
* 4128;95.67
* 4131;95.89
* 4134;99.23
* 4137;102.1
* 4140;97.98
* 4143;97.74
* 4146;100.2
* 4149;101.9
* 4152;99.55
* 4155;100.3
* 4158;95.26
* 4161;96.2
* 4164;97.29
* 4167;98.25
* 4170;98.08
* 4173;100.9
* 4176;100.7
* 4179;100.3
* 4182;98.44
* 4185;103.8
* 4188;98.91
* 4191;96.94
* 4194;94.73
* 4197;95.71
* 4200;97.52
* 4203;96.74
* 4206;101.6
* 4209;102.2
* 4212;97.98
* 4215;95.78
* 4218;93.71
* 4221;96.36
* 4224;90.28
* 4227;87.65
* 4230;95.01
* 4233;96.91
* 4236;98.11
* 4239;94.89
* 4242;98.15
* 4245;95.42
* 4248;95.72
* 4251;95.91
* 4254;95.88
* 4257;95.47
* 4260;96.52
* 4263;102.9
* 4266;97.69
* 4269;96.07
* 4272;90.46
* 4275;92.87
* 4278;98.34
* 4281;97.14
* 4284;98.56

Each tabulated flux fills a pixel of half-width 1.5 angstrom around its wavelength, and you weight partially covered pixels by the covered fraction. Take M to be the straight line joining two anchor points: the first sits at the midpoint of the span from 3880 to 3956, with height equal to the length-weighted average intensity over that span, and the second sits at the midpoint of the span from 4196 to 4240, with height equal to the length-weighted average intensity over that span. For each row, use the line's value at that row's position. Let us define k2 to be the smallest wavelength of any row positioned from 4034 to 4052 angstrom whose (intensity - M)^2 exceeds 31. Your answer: 4035 angstrom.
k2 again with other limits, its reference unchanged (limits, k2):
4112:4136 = 4122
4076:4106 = 4080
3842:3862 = 3849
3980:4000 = 3984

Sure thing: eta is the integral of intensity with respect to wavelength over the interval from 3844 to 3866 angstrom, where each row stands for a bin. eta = 2252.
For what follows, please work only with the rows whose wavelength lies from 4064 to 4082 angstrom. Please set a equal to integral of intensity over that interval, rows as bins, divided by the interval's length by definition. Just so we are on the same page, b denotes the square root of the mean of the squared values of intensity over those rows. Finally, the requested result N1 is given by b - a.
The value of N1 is 0.035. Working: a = 100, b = 100.1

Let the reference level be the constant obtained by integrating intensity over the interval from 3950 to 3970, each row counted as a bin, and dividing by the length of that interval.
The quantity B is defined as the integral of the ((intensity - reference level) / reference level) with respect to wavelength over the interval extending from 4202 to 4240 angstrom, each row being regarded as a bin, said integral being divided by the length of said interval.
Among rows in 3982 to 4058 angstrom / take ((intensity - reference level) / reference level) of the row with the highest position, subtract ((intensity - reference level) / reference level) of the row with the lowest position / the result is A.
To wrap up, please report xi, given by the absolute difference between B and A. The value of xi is 0.02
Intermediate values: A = 0.08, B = 0.095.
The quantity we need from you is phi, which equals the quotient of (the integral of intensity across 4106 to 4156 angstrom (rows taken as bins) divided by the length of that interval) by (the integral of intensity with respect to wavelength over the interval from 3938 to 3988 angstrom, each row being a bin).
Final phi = 0.0214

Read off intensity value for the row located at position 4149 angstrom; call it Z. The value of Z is 101.9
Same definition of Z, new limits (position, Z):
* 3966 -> 72.53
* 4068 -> 101.4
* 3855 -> 102.4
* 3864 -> 105.2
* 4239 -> 94.89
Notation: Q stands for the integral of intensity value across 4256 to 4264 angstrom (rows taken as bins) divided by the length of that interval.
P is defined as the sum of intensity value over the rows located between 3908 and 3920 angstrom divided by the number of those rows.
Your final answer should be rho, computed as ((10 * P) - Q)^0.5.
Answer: 31.2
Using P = 107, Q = 98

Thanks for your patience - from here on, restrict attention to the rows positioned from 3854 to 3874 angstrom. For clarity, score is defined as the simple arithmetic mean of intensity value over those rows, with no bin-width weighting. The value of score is 103.1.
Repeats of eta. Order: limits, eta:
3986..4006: 2034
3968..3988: 1732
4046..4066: 2077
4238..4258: 1919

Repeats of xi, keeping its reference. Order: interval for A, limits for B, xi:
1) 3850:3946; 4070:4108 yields 0.05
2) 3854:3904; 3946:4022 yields 0.15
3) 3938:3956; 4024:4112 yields 0.06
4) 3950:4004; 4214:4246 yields 0.09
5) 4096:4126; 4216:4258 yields 0.14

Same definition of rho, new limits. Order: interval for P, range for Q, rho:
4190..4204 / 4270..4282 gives 29.5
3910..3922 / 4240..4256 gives 30.8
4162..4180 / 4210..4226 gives 30.0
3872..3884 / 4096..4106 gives 29.7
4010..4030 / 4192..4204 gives 30.1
